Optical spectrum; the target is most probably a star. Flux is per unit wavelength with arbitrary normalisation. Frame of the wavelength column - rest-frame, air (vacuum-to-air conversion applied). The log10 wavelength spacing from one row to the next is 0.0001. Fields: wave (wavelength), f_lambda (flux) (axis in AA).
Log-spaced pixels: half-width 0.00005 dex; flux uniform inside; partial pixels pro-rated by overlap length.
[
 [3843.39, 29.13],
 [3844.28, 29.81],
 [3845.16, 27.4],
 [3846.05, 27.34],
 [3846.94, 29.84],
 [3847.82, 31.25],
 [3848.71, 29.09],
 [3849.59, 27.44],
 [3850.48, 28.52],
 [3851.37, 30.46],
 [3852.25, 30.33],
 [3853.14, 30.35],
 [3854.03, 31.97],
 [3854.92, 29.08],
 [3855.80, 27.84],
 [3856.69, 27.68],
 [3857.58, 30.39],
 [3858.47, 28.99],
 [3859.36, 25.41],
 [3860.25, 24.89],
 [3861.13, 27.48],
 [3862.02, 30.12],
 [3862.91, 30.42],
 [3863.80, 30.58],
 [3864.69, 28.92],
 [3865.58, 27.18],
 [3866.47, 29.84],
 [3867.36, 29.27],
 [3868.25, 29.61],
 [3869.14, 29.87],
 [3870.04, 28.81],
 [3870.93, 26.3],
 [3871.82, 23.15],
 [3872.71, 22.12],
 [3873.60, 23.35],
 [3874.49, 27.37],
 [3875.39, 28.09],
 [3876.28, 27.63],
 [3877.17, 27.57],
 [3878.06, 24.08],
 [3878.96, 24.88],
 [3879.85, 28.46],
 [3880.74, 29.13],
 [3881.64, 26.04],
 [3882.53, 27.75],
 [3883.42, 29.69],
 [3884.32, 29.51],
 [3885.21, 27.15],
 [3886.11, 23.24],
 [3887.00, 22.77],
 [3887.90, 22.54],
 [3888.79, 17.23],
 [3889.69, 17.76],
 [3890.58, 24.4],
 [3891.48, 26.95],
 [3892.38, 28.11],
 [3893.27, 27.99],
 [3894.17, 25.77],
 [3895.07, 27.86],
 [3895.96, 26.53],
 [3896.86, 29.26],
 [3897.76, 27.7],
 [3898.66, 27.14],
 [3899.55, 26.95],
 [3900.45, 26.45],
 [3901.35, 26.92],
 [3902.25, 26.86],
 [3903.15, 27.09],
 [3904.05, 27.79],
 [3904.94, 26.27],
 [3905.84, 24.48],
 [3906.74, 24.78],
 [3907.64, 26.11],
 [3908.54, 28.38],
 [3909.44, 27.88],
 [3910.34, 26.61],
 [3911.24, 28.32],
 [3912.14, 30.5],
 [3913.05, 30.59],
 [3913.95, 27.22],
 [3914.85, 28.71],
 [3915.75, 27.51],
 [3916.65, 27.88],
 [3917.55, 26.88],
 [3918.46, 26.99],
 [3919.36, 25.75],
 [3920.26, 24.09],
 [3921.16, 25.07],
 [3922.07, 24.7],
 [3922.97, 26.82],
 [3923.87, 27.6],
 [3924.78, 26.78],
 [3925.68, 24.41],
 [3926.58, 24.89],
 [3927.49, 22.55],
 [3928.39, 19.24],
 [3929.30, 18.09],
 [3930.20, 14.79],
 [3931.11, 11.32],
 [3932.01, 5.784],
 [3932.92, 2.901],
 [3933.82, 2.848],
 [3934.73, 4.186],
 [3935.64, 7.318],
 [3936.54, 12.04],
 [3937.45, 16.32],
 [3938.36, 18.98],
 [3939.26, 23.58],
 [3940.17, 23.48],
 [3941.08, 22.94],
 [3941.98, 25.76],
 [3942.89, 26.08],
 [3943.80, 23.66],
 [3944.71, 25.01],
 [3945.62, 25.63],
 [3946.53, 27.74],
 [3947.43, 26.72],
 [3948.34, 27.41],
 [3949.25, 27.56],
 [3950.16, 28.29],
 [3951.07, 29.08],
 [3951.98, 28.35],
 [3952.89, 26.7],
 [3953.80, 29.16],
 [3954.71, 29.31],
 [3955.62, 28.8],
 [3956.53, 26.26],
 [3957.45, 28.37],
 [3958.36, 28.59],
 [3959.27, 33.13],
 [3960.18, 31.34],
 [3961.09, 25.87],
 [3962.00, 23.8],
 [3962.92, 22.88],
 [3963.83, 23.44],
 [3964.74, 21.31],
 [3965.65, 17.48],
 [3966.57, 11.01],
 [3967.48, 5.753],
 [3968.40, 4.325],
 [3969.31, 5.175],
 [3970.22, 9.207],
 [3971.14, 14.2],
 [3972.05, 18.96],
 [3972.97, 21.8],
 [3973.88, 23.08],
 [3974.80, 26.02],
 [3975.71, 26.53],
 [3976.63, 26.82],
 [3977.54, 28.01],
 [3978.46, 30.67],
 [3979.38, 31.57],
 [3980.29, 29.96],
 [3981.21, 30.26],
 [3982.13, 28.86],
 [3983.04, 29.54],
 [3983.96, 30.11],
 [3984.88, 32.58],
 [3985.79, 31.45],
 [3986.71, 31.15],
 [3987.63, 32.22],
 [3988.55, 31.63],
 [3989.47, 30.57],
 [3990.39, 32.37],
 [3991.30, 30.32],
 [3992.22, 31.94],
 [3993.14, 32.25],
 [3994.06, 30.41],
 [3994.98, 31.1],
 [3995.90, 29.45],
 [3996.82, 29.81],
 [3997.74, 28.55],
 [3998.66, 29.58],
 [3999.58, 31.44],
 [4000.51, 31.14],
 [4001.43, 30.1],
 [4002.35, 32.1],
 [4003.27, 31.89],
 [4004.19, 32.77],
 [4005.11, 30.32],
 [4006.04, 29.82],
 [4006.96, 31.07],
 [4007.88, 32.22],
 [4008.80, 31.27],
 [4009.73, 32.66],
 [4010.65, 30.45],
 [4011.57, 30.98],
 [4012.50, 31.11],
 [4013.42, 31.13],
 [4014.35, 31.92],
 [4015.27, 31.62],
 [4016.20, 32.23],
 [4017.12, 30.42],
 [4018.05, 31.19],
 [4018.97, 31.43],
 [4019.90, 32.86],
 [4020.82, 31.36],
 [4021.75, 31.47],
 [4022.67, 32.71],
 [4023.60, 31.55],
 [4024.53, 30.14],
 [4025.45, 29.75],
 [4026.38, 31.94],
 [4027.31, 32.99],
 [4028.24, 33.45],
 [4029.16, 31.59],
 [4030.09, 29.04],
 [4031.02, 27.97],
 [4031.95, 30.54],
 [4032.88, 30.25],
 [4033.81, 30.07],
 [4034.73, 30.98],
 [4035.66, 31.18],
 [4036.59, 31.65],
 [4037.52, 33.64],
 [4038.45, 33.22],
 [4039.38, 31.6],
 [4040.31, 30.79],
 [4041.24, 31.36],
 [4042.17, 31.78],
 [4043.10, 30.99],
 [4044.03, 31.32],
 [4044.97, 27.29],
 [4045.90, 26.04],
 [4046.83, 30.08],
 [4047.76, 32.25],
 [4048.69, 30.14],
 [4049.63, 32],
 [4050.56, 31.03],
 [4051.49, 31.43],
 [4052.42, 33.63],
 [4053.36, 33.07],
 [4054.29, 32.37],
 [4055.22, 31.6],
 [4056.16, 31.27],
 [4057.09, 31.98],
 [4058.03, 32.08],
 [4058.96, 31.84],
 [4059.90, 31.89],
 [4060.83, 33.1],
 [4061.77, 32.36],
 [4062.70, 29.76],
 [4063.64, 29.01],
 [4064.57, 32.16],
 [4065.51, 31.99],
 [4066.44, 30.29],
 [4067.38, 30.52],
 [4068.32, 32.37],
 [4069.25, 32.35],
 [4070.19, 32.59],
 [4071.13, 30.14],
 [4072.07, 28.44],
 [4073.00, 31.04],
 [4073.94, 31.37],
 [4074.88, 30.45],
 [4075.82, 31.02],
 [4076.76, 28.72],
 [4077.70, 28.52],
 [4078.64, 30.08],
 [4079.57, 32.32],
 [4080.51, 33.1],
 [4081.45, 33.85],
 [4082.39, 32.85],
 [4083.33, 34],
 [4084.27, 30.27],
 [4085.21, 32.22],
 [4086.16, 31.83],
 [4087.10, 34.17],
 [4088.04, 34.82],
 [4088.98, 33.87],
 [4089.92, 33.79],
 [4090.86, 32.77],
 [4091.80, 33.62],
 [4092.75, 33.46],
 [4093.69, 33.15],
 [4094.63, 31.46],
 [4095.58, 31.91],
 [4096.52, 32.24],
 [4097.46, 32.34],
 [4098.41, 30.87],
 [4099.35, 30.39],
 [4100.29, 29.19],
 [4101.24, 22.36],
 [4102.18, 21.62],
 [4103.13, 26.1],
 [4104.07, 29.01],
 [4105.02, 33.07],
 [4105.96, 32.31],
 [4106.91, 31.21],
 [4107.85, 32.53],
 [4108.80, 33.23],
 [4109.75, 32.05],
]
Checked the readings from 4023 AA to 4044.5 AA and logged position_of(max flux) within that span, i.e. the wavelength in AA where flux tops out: 4037.52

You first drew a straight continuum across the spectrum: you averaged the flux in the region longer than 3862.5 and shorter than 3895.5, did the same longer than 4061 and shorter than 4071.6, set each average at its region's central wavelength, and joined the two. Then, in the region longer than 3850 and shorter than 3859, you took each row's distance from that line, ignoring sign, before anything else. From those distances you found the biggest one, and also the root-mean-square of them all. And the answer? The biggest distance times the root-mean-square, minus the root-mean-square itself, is 20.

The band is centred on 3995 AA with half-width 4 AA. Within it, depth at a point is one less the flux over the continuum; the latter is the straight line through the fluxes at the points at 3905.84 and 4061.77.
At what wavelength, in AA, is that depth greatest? 3997.74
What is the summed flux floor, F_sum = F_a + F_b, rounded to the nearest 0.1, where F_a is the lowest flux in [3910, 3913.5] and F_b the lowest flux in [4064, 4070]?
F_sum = 56.9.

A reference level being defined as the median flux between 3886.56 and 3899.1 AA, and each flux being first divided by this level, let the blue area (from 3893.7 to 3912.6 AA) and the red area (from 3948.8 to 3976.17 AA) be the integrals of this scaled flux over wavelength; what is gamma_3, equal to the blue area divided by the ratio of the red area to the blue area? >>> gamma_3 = 16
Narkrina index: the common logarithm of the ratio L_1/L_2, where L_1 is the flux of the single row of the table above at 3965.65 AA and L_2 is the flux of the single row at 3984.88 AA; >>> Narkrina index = -0.27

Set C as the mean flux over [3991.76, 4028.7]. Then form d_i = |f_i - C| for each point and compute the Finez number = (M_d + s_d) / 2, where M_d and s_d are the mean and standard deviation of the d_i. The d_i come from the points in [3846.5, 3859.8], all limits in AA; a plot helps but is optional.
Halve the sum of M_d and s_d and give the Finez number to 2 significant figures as 1.8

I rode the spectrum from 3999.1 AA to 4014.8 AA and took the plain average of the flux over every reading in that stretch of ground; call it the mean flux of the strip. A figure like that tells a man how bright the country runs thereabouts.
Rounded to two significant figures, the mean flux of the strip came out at 31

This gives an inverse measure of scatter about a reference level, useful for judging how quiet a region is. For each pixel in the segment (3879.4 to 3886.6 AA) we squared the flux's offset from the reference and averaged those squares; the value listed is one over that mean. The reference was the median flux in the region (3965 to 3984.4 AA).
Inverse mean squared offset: 0.15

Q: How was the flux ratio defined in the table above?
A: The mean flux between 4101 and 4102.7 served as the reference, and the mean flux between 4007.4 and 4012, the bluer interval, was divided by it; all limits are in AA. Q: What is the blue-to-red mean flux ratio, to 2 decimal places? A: 1.43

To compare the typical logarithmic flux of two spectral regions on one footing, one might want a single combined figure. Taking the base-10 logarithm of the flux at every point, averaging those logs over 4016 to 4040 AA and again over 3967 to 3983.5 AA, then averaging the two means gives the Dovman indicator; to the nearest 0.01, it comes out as 1.38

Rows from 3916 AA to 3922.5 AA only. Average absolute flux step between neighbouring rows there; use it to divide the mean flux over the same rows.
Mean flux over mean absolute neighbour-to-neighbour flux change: 29.0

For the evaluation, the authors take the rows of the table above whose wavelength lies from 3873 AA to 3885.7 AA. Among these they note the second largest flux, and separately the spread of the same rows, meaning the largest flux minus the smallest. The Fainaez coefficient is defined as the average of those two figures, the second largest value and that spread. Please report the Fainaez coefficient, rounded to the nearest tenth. 17.9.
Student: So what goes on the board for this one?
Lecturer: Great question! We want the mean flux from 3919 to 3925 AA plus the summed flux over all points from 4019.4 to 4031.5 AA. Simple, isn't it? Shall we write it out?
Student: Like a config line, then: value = 433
